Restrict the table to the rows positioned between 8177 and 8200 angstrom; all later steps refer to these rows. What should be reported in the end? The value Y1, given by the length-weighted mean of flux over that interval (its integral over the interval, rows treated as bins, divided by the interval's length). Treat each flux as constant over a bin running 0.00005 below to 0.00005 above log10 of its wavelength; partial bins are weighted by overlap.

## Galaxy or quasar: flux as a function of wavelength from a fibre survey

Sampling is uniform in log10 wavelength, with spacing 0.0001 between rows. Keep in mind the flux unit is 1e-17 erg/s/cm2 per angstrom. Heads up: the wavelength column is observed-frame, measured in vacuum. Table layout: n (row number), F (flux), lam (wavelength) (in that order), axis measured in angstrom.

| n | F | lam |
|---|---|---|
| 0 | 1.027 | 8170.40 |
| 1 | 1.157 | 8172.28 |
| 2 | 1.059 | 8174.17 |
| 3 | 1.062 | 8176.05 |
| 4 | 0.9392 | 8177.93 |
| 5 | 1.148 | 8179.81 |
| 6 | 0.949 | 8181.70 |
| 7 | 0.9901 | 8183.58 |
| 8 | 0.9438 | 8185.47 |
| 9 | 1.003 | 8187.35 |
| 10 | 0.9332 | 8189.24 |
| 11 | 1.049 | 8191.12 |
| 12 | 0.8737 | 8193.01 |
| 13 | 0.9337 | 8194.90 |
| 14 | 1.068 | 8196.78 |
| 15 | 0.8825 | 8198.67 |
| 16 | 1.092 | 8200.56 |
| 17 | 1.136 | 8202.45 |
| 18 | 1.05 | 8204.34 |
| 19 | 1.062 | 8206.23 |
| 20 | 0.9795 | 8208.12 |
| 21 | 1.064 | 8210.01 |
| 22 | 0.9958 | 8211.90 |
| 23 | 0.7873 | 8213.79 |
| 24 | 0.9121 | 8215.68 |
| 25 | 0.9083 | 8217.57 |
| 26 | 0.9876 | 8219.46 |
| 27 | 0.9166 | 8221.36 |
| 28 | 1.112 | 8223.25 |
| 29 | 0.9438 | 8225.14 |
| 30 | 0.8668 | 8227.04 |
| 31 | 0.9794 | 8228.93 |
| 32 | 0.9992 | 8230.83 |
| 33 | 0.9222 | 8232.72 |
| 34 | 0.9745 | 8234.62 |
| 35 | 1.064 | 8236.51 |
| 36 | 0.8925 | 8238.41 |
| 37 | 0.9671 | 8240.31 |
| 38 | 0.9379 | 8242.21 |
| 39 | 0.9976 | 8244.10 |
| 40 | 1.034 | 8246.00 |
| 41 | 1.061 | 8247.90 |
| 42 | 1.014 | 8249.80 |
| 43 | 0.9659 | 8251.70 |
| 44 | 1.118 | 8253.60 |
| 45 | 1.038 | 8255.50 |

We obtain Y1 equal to 0.98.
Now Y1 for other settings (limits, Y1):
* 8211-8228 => 0.94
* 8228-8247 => 0.98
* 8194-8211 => 1.03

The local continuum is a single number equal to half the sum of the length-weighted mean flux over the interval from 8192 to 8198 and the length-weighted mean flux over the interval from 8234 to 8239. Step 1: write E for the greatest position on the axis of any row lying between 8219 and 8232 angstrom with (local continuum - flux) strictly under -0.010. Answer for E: 8230.83 angstrom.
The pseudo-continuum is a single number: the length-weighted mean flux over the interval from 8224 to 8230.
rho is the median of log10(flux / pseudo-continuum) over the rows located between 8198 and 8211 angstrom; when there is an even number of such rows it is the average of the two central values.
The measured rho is 0.054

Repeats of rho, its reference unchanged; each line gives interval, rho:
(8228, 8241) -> 0.017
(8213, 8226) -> -0.010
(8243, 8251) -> 0.039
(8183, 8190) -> 0.014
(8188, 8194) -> -0.002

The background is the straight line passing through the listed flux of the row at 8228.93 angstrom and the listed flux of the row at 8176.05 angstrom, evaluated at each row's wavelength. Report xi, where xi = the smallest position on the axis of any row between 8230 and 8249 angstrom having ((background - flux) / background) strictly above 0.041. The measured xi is 8232.72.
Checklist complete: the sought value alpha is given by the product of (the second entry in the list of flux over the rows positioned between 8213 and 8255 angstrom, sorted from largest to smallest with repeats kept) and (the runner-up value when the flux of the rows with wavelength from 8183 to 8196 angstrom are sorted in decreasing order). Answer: 1.12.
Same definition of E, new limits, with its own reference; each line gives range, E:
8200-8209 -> 8206.23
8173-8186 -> 8183.58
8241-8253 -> 8249.80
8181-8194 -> 8191.12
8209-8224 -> 8223.25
